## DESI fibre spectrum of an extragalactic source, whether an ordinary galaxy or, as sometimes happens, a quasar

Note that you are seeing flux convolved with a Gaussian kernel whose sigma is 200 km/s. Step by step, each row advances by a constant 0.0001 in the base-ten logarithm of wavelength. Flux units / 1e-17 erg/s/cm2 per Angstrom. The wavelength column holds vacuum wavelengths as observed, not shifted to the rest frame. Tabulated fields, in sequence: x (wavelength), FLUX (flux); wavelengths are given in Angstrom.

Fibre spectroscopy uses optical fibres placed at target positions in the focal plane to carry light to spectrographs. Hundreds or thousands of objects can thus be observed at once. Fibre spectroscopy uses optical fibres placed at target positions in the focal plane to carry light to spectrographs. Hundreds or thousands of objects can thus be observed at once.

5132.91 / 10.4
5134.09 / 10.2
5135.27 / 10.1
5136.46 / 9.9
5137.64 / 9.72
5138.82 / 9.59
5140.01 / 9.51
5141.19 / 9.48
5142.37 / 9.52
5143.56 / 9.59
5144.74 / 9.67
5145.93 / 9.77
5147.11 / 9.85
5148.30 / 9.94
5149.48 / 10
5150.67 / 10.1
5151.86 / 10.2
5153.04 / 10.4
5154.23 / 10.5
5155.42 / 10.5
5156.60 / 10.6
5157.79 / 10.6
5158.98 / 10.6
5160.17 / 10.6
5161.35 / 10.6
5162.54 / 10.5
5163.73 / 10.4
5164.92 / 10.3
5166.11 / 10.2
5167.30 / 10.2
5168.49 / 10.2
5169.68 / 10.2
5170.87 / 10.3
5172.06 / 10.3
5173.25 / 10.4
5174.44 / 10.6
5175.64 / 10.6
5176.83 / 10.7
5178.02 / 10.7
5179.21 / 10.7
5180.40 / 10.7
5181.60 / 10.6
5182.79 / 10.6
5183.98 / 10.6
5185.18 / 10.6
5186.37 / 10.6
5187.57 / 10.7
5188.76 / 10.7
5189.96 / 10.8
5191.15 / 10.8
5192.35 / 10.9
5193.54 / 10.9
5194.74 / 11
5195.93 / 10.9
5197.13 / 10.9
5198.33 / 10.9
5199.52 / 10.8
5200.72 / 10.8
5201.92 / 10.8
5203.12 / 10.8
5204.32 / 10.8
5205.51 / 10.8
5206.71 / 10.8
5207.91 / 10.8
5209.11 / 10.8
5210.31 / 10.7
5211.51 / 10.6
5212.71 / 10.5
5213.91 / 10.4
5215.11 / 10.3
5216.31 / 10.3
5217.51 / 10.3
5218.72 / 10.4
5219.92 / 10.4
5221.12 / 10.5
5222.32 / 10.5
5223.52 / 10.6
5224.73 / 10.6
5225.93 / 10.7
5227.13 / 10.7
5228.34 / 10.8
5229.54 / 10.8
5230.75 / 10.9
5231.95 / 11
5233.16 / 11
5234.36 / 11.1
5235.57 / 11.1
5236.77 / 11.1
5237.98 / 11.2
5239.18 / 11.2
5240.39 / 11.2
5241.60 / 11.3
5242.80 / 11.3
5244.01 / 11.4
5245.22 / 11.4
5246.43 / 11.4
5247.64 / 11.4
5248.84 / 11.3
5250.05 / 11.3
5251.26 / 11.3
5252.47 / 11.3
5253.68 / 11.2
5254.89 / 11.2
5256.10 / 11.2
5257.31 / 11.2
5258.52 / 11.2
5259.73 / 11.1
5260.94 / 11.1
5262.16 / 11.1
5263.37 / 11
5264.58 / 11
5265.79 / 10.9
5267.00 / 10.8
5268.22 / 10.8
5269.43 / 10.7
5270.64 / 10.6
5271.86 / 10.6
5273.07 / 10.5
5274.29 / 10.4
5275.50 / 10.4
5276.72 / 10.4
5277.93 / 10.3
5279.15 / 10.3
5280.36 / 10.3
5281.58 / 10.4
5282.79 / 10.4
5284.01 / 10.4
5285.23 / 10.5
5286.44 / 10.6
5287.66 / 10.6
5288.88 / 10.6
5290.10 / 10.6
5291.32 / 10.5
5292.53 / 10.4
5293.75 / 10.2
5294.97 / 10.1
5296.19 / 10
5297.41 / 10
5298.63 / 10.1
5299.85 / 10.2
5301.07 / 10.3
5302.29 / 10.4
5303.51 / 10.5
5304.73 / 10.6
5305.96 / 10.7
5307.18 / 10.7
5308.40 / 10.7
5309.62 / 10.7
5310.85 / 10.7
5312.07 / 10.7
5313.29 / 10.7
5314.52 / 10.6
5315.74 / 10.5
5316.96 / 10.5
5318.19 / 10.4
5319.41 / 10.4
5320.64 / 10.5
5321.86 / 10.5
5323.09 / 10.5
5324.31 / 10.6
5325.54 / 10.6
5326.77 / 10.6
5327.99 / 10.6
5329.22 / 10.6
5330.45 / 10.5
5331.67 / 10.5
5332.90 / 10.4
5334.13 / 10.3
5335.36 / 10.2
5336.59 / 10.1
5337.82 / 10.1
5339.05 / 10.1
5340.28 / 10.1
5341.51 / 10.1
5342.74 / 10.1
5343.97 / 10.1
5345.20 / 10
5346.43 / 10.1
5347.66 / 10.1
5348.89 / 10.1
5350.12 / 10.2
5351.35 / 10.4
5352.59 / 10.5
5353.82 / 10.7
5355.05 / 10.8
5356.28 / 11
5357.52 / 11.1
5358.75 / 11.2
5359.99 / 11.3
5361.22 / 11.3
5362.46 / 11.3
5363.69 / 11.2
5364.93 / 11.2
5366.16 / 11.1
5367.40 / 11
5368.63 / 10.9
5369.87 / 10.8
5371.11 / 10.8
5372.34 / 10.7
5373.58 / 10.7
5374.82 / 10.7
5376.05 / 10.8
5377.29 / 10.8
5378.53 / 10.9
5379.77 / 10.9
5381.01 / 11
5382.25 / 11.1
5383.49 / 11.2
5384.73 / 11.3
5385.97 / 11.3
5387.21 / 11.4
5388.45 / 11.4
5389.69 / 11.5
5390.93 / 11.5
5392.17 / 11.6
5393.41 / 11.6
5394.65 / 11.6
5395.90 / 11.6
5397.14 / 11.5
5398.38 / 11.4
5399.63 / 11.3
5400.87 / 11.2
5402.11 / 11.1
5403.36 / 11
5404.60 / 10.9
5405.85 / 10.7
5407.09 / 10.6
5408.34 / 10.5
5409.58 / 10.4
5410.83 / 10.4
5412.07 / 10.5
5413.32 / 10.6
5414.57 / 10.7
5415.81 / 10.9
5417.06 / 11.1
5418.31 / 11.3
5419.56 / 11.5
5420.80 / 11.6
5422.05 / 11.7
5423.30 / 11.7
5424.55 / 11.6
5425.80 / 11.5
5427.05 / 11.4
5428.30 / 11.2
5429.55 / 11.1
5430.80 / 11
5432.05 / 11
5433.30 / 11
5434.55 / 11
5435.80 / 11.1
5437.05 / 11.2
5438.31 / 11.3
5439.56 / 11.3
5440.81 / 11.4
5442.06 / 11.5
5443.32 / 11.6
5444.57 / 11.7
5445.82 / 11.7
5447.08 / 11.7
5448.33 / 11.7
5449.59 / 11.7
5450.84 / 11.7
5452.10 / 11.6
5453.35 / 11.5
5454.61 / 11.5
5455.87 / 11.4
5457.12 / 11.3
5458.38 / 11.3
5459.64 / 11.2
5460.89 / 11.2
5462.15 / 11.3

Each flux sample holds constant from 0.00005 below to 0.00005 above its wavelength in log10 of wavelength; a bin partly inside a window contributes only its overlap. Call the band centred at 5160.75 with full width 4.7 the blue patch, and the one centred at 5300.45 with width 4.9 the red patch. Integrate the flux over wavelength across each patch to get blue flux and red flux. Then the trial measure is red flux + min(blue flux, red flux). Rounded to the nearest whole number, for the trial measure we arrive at 100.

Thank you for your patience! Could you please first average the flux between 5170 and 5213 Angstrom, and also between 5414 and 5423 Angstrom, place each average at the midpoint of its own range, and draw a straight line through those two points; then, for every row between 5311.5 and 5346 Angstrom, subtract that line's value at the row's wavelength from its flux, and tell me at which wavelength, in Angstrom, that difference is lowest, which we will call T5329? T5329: 5345.20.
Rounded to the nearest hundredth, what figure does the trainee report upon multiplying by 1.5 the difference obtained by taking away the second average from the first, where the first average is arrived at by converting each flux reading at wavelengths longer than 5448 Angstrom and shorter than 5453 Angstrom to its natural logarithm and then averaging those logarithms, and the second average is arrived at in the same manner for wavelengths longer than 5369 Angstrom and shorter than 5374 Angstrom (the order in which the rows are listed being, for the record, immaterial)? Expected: 0.12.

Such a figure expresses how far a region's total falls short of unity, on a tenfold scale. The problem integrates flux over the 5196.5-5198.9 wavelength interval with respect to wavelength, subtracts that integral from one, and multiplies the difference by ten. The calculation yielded -251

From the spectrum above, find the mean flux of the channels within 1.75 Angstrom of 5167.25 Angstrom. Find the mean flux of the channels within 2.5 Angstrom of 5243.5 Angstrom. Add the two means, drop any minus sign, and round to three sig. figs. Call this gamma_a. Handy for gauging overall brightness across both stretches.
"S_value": 21.5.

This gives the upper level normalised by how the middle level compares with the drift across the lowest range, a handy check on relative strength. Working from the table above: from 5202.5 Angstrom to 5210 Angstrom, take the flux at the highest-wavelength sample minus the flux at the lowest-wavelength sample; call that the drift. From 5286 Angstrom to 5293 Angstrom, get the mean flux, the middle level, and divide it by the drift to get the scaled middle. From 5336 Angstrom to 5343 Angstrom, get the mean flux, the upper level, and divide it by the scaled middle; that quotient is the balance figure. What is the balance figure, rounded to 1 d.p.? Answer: 0.0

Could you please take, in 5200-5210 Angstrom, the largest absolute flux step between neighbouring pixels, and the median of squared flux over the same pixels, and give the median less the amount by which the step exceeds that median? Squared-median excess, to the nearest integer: 233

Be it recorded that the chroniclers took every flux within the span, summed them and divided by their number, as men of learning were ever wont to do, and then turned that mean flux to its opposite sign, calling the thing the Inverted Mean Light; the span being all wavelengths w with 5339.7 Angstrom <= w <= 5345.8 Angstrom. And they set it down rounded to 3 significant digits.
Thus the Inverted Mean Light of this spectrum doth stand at -10.1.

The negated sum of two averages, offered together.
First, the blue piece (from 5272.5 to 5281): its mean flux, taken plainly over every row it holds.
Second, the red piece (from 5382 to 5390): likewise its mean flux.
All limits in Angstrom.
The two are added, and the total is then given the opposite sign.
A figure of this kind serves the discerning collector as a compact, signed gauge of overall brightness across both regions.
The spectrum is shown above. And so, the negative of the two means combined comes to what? -21.7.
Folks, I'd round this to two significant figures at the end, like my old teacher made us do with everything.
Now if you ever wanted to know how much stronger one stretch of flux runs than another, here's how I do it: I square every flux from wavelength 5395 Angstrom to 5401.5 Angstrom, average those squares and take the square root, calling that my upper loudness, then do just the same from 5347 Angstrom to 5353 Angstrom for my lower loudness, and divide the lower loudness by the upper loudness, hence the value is 0.90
